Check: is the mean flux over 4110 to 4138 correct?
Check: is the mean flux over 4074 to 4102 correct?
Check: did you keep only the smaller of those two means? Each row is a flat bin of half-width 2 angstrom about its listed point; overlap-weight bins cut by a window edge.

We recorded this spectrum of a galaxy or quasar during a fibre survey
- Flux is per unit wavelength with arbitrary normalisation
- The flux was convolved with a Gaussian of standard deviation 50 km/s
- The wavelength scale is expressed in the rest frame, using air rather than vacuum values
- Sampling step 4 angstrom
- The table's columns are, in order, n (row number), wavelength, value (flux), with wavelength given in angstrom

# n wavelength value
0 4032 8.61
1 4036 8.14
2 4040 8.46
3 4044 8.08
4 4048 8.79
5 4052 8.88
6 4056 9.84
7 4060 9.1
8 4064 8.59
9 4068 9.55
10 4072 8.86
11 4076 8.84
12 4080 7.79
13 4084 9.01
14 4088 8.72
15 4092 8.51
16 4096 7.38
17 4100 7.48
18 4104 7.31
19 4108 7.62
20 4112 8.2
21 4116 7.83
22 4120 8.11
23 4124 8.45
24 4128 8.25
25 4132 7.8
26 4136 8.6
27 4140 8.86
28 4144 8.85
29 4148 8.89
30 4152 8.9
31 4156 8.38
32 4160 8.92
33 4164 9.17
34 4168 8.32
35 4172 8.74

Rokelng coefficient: 8.18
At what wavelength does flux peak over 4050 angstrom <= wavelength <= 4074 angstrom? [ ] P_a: 4056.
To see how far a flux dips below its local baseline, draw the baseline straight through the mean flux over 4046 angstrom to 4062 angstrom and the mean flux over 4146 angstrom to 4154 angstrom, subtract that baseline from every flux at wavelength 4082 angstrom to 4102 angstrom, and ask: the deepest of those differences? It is -1.7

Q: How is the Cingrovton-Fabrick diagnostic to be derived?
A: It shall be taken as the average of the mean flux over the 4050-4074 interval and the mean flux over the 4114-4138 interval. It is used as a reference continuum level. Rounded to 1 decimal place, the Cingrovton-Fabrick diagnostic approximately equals 8.7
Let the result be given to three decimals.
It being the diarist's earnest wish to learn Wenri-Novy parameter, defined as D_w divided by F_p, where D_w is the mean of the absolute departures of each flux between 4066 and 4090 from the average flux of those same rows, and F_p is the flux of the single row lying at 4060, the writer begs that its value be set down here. 0.040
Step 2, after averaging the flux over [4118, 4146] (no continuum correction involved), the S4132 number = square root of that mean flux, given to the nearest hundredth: 2.90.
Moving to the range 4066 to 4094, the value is 2.96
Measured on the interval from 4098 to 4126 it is 2.80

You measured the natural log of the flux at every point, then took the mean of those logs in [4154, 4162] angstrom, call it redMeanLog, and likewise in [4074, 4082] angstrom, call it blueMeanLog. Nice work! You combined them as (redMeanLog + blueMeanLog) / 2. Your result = 2.14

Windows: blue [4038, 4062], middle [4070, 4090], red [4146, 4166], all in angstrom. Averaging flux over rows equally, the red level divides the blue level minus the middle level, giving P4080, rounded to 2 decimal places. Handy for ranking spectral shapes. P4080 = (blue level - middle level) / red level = 0.02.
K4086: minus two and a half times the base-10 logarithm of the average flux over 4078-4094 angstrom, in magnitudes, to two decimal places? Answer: -2.32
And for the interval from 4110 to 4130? -2.28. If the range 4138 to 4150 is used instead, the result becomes -2.37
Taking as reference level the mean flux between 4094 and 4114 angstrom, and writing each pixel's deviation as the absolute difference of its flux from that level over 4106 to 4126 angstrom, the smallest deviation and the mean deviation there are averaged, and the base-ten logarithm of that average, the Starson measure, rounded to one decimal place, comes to -0.6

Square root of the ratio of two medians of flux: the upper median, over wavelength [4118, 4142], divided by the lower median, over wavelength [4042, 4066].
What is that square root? 0.972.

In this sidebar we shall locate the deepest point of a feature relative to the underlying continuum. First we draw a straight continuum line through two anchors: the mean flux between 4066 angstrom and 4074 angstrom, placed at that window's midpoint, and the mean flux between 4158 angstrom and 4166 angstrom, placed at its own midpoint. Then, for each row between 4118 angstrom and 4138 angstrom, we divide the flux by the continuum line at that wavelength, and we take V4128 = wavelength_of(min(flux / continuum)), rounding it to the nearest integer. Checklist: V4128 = 4132 angstrom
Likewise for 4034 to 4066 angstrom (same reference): 4044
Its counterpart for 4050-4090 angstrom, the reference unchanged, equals 4080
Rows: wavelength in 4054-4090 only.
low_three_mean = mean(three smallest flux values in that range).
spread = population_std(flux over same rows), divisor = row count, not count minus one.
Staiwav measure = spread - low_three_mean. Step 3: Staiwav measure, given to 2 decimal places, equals -7.82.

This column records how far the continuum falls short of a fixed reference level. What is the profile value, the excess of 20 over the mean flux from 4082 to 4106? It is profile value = 11.9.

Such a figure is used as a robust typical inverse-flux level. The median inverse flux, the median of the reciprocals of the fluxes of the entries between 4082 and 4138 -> 0.123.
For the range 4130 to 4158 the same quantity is 0.113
